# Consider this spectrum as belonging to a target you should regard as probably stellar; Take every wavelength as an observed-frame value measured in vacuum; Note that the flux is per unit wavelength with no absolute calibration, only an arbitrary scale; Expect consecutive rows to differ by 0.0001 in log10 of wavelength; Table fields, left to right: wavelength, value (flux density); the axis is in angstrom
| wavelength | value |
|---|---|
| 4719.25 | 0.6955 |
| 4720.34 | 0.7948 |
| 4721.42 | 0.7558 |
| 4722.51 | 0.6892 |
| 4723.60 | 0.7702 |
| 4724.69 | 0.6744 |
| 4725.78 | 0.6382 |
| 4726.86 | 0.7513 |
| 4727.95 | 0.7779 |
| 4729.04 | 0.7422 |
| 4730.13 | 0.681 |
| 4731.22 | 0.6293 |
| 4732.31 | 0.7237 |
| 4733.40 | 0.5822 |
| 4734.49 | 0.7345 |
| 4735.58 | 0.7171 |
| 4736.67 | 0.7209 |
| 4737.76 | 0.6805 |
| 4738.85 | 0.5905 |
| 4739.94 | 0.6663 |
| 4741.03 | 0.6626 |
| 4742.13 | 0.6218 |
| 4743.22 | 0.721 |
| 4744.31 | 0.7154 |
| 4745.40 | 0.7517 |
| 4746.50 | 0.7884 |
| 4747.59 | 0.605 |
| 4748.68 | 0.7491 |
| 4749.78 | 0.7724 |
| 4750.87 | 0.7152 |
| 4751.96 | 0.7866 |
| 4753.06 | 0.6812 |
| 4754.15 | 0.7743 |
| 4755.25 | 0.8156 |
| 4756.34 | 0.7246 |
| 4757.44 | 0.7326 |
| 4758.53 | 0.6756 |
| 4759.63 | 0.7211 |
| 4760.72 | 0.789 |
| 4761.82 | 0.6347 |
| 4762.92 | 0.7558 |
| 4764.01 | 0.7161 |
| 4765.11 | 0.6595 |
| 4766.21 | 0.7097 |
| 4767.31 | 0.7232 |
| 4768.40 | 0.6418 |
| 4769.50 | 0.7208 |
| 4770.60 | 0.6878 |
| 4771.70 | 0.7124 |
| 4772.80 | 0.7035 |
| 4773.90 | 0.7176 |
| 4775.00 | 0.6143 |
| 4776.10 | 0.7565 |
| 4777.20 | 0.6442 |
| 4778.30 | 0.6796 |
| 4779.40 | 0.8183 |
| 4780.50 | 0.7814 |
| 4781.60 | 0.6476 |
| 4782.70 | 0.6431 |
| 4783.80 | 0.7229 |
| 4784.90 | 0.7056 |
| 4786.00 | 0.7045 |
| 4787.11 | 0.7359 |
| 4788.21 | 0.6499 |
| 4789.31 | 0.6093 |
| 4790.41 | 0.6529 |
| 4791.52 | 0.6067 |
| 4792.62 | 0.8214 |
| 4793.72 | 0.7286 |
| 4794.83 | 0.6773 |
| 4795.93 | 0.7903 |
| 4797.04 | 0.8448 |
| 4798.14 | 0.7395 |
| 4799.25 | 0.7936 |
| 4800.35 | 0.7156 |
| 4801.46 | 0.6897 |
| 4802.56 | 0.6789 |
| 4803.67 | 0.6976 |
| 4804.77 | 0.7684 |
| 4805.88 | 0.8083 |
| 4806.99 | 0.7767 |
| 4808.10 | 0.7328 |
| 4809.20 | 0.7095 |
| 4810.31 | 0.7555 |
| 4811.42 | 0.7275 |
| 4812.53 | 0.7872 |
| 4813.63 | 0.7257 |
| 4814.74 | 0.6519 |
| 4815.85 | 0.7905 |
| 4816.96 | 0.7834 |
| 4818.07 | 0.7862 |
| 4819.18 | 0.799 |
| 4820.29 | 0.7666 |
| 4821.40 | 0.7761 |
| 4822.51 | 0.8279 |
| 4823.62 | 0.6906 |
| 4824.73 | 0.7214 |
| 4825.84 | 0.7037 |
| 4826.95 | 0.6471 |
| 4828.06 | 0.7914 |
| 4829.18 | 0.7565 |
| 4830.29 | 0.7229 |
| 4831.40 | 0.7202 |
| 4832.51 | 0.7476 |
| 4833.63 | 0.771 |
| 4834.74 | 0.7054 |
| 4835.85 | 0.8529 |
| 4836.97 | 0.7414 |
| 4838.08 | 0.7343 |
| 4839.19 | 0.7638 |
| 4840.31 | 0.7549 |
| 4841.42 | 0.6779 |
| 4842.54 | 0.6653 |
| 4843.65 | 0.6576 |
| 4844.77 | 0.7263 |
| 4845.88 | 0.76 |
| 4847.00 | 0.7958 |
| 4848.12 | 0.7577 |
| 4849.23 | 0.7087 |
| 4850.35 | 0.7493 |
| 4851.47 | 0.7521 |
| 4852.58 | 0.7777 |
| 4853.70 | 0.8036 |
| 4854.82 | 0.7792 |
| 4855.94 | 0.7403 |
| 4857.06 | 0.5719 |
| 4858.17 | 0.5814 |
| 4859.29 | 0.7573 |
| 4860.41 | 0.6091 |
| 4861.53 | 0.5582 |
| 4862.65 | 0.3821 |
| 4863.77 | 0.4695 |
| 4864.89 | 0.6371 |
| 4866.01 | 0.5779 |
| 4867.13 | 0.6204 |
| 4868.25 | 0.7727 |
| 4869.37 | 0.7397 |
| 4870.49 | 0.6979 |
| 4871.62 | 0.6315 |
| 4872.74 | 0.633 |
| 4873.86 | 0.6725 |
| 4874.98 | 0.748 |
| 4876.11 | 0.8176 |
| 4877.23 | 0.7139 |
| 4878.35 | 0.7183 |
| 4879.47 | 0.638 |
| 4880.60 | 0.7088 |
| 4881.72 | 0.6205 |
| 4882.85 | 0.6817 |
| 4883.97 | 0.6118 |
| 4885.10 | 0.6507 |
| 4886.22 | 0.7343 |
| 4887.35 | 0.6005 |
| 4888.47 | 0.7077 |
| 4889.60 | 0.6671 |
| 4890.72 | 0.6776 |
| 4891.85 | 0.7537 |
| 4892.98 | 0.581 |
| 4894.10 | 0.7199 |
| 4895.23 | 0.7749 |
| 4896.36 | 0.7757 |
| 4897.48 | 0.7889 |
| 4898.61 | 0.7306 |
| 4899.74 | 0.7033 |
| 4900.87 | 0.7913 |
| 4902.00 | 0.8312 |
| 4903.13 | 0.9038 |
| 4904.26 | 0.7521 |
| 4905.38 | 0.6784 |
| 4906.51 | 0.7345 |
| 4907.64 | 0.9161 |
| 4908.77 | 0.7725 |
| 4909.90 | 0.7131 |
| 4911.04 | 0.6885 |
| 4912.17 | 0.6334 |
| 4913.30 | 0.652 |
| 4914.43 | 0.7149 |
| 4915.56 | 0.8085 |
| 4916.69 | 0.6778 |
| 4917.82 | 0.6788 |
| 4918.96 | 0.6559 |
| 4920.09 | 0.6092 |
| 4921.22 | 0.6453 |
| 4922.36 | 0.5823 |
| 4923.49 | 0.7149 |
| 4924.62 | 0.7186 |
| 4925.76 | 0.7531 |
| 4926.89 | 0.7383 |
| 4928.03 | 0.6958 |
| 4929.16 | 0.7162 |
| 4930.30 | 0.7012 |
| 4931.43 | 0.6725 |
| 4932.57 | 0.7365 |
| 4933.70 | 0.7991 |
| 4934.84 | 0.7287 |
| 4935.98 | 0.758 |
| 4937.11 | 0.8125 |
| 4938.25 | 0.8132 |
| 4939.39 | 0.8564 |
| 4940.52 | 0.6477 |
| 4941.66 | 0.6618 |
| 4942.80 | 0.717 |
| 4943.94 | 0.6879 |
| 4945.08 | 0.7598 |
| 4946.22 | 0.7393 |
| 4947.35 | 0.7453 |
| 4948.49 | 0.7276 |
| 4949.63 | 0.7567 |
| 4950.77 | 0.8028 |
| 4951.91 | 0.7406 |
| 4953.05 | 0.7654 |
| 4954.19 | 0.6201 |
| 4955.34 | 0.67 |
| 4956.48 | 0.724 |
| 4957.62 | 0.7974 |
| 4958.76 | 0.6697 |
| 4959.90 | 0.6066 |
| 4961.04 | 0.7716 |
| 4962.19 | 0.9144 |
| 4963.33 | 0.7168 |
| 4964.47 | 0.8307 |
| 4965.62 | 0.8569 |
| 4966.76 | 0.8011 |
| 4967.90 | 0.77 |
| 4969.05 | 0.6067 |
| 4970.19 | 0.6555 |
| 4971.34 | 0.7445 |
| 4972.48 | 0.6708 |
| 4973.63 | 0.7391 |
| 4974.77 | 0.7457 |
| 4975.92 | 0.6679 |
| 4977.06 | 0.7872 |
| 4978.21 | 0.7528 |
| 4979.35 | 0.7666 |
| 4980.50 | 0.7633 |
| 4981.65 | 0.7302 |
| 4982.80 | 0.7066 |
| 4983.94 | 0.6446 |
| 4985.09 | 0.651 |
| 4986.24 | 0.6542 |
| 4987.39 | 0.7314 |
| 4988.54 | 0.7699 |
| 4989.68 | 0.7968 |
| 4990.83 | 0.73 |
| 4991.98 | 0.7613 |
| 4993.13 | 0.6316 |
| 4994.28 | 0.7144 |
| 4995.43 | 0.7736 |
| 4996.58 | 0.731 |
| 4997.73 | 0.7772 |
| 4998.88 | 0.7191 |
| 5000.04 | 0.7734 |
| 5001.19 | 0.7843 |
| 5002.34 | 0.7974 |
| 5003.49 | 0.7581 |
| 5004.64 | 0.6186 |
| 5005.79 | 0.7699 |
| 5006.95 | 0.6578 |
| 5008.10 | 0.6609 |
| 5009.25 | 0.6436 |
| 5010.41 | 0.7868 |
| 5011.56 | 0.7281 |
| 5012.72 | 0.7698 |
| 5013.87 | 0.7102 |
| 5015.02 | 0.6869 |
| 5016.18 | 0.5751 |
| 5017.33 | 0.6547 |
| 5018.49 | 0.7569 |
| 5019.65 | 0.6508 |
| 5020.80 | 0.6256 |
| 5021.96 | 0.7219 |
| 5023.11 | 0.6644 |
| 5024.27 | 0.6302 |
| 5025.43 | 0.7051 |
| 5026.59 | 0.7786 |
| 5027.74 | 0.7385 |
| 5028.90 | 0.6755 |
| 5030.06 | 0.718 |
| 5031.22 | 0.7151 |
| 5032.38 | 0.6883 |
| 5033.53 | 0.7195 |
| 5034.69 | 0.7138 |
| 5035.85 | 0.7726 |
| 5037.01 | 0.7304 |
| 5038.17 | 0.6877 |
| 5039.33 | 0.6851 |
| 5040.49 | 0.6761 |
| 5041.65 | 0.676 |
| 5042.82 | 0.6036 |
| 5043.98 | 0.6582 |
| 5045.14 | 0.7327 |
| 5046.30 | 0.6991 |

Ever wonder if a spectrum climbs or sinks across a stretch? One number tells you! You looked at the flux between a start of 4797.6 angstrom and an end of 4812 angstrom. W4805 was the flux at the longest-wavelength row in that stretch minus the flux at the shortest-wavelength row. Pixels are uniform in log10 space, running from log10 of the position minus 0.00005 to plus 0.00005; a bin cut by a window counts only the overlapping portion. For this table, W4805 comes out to -0.012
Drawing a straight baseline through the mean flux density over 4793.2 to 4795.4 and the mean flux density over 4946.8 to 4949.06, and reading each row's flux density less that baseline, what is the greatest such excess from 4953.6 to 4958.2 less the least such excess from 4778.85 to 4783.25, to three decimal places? 0.116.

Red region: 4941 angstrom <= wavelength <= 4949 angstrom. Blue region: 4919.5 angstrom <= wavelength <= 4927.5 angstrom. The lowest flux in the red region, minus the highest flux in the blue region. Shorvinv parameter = -0.09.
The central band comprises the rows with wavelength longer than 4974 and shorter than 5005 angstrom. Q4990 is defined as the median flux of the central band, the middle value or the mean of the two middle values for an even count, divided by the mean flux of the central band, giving 1.02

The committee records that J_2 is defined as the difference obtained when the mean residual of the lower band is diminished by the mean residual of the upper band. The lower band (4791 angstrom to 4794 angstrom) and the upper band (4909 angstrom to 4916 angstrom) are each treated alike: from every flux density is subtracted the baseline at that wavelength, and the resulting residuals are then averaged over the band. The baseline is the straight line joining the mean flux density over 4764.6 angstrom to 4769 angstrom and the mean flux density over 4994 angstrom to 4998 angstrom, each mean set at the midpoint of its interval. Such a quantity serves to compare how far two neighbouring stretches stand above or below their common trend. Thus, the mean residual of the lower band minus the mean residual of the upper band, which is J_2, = 0.05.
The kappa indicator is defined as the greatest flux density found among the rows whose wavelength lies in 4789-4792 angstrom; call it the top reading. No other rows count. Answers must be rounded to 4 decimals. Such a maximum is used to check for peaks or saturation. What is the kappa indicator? 0.6529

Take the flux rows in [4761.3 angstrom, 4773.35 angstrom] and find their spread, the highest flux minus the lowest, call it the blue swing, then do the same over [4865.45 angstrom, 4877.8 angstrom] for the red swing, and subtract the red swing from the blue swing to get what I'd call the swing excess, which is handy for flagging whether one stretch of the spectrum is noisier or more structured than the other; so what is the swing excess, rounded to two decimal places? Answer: -0.12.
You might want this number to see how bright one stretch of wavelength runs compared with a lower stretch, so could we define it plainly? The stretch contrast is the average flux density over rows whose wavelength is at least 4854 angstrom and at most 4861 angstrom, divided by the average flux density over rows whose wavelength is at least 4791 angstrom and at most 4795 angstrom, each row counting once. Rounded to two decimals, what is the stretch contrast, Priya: 0.95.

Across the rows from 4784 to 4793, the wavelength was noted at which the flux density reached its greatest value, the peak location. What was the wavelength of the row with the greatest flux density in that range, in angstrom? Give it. 4792.62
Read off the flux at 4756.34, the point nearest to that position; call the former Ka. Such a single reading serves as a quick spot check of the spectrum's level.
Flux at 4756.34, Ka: 0.7246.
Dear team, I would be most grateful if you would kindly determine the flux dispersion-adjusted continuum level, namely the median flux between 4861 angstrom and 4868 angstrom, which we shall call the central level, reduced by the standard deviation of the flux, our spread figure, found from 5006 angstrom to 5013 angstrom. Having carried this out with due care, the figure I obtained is 0.51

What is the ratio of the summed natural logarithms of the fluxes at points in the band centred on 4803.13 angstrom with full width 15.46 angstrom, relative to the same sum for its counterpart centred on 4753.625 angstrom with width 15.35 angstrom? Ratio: 0.94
